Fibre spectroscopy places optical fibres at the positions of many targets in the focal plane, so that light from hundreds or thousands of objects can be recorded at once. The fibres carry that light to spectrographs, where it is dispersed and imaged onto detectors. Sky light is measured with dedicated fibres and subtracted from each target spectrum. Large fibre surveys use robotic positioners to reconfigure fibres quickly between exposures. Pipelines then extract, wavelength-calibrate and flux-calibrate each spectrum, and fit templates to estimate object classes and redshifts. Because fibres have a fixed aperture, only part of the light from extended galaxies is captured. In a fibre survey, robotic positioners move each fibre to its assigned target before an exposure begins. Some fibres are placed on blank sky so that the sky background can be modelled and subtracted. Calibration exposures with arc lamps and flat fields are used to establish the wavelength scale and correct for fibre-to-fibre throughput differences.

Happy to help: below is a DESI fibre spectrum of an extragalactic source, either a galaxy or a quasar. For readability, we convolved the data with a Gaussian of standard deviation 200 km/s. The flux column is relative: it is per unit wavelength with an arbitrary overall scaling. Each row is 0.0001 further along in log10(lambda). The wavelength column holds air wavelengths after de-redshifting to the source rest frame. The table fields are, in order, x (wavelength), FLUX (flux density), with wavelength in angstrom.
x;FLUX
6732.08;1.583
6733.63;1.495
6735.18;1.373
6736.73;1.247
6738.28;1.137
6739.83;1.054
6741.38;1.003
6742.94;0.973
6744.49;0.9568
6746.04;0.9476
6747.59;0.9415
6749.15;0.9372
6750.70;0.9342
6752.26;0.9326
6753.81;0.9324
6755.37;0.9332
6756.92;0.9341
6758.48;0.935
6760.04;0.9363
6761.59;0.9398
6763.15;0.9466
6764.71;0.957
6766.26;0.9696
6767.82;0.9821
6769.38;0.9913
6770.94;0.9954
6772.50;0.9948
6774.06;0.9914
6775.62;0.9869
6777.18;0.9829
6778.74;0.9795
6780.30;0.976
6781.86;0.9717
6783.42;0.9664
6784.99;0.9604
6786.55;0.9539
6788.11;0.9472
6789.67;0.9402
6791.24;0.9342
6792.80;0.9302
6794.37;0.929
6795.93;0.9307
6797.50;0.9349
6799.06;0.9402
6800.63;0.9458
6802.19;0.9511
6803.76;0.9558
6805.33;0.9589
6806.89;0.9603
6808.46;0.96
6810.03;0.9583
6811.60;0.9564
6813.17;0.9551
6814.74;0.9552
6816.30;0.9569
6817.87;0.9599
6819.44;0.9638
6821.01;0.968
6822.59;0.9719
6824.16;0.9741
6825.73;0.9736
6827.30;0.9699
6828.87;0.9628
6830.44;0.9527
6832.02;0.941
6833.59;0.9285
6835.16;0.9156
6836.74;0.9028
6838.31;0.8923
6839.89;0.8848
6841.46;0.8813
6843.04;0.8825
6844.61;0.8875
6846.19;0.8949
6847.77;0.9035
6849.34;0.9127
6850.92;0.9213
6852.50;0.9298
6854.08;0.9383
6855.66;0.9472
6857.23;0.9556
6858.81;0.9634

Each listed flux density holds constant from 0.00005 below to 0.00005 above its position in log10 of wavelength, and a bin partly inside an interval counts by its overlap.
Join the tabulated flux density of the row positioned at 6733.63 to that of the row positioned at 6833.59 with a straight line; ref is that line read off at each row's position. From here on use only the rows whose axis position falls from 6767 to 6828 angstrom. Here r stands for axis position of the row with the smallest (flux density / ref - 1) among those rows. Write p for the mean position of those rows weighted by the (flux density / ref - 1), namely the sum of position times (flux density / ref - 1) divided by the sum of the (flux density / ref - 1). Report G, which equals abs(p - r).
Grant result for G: 21.0 angstrom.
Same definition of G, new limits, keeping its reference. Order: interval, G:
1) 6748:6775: 11.4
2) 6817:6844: 3.2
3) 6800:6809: 3.6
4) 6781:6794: 5.4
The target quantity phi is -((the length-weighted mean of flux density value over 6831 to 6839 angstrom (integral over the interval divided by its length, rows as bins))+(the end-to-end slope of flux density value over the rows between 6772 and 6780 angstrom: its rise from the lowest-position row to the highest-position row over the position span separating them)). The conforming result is -0.915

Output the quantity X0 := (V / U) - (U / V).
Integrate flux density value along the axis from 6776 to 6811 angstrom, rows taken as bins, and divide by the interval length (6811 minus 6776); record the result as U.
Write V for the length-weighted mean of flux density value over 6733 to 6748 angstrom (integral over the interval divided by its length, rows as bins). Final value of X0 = 0.31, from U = 0.953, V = 1.11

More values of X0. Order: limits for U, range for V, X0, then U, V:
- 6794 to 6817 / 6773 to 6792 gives 0.03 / 0.951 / 0.97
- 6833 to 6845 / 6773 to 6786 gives 0.17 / 0.897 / 0.98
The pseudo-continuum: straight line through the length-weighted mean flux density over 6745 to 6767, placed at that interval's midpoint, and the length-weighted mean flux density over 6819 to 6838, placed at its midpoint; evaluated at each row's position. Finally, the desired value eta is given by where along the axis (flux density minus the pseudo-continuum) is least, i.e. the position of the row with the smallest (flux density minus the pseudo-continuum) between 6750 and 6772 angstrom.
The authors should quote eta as 6753.81 angstrom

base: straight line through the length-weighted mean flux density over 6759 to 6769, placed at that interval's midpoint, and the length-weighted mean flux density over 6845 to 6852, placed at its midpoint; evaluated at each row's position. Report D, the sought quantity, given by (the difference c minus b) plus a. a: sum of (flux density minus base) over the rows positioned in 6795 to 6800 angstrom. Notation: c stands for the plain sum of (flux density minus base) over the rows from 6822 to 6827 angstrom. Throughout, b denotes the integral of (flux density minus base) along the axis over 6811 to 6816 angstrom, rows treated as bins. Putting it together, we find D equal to 0.01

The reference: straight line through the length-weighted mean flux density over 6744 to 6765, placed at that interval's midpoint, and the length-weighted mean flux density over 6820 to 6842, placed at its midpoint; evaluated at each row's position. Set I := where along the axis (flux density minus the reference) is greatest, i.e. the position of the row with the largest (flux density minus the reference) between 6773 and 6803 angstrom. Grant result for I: 6774.06 angstrom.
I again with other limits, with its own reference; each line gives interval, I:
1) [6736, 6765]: 6736.73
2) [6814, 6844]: 6824.16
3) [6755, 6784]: 6770.94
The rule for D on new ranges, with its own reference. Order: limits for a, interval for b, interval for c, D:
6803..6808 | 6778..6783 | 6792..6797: -0.09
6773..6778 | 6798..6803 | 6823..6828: 0.22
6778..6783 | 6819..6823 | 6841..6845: -0.17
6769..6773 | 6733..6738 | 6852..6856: -1.63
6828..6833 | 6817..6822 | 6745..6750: -0.17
